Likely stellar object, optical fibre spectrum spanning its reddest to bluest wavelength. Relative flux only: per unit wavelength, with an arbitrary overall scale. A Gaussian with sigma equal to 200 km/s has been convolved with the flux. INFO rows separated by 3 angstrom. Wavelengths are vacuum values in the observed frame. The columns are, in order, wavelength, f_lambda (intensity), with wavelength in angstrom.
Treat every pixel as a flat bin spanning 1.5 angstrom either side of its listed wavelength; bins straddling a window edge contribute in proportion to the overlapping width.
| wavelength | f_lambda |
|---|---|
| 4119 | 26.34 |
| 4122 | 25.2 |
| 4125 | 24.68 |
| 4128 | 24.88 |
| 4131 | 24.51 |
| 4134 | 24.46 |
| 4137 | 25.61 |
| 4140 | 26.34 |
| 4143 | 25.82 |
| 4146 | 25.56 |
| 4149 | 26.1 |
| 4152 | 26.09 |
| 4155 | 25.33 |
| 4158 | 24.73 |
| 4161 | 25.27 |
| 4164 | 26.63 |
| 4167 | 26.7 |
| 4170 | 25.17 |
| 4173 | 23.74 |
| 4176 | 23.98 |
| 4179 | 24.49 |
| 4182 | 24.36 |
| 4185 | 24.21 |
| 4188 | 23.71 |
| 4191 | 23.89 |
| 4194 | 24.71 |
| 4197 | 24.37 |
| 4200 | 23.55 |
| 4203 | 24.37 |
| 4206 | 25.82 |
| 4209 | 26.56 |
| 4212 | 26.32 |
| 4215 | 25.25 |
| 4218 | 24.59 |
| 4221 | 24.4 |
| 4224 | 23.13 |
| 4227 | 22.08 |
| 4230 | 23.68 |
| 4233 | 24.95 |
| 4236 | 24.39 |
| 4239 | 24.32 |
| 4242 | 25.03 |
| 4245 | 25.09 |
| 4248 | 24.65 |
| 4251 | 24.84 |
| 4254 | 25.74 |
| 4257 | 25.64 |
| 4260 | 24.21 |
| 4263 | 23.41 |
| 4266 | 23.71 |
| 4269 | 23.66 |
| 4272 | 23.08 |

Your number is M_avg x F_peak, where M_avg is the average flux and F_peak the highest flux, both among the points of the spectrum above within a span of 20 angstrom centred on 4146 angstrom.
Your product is 681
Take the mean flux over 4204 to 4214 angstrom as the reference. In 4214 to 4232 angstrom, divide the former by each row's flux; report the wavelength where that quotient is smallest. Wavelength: 4215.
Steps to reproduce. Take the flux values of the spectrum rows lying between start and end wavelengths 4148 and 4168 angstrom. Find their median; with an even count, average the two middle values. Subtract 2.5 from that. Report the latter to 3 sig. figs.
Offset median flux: 23.6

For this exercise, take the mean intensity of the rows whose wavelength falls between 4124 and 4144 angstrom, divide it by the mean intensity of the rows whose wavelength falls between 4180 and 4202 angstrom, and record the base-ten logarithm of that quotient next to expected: 0.02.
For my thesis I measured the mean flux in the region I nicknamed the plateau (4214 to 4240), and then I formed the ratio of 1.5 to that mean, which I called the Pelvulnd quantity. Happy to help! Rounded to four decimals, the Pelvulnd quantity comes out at 0.0623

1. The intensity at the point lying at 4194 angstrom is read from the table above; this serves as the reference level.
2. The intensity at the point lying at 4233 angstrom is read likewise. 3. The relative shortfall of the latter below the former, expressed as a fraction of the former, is -0.010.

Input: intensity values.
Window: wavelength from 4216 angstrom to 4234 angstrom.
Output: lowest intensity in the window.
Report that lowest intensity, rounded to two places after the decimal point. 22.08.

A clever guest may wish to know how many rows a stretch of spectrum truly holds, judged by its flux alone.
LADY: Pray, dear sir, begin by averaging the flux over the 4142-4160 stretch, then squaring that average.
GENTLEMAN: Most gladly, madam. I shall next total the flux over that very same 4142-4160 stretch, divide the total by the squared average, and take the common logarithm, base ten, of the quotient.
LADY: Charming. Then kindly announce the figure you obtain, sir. -0.630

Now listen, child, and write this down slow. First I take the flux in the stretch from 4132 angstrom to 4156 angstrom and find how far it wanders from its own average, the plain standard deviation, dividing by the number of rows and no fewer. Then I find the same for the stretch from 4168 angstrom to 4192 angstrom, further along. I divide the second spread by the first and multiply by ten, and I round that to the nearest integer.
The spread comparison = 8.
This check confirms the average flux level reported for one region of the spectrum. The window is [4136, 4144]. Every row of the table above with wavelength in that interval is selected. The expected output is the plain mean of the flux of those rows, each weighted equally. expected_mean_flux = 25.9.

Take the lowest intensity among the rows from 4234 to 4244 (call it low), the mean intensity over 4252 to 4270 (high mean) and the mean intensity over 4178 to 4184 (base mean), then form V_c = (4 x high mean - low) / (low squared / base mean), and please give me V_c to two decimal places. 3.03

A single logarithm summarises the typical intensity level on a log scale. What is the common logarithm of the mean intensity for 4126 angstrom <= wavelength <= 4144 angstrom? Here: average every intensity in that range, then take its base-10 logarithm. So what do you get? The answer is 1.40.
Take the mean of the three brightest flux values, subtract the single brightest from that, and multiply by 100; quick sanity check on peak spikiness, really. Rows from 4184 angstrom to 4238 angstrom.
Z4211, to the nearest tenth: -32.7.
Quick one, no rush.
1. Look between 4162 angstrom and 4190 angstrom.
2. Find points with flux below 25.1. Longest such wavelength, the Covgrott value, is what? 4188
